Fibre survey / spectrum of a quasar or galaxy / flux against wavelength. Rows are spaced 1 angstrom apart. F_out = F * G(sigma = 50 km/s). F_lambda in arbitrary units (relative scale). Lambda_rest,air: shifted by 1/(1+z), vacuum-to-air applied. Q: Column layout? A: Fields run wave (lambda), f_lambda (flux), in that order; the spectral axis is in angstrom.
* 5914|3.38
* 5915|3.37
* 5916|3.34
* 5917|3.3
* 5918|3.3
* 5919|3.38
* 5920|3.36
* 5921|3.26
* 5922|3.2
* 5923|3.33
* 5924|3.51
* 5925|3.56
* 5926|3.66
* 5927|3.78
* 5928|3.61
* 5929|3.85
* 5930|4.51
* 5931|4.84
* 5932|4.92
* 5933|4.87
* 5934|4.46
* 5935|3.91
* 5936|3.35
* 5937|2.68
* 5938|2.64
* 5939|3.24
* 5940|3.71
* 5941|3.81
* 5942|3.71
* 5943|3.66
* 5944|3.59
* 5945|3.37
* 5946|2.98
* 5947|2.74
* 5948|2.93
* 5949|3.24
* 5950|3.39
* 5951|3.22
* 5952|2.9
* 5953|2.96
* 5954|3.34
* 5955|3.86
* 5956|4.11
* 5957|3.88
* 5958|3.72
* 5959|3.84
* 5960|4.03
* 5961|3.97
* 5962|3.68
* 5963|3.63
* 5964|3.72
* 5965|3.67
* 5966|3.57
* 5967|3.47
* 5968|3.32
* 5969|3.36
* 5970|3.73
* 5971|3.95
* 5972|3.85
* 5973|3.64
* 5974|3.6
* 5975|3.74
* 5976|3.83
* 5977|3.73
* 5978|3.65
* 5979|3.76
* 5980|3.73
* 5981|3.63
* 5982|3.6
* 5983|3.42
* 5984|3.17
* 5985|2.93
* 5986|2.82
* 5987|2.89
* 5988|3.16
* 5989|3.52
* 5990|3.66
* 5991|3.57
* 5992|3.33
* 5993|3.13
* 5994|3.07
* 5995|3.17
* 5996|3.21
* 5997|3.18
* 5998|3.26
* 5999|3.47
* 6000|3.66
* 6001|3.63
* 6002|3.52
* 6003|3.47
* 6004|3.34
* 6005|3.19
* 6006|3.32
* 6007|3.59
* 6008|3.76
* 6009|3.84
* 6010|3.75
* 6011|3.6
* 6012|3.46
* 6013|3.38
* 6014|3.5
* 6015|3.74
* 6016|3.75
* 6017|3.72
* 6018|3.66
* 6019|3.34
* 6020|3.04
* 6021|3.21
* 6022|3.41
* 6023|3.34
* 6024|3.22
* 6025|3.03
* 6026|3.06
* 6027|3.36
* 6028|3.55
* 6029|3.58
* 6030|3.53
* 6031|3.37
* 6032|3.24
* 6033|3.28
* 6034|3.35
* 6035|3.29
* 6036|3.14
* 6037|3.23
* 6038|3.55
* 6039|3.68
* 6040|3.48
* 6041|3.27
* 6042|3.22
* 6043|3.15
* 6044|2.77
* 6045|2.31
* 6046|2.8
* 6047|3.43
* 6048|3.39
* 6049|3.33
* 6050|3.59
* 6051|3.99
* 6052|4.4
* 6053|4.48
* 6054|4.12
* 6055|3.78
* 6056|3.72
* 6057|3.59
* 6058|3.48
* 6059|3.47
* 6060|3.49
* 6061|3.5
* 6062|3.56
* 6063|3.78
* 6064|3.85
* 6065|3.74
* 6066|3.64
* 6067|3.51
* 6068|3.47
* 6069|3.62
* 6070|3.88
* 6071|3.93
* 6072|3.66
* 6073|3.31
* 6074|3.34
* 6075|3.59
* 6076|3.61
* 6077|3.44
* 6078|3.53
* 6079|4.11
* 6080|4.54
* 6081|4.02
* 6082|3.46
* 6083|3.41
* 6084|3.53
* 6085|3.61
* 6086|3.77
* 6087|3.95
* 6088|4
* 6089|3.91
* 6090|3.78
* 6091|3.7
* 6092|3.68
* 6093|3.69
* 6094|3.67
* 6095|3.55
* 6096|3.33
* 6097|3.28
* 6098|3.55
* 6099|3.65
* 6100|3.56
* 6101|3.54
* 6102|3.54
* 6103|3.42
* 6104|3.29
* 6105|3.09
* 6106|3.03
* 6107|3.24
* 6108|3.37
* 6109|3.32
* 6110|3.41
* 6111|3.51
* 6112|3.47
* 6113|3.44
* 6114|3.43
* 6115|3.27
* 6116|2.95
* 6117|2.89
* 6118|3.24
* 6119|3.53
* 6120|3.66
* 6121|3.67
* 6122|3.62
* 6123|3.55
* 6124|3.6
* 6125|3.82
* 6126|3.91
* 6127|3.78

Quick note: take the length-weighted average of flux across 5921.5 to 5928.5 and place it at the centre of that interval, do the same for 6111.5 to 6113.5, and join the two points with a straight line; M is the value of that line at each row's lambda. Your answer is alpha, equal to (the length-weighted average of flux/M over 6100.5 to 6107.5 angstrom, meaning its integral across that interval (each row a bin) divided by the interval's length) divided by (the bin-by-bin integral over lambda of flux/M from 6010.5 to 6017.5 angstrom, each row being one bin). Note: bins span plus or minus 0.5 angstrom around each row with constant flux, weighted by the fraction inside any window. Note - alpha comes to 0.13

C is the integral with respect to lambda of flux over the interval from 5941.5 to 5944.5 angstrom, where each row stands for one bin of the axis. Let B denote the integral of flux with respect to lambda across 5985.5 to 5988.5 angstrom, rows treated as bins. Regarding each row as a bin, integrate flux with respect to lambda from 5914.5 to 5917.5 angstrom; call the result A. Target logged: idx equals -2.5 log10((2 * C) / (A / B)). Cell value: -3.22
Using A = 10.0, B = 8.9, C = 11.0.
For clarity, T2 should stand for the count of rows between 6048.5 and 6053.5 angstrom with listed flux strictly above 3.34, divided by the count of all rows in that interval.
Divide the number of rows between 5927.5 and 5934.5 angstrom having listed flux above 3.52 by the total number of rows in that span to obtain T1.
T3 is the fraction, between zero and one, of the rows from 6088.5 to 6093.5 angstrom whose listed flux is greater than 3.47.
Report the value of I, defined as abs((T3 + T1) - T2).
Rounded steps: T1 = 1.0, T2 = 0.80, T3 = 1.0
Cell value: 1.2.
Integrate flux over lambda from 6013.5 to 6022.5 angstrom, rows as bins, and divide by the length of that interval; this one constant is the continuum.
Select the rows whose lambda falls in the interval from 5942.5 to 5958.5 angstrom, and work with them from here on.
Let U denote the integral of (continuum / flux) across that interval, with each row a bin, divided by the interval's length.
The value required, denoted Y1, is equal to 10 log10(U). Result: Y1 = 0.2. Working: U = 1.05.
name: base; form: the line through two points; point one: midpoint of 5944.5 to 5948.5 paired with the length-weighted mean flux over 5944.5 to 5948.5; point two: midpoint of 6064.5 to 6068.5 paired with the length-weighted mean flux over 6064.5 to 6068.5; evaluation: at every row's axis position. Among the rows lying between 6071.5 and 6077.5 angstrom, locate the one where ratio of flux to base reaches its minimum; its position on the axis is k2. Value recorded 6073 angstrom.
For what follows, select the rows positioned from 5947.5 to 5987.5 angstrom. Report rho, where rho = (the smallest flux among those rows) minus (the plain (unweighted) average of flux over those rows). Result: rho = -0.72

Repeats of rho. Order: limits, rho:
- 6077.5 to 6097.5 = -0.45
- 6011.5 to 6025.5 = -0.38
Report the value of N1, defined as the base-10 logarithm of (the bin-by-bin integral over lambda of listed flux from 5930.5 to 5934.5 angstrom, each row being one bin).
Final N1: 1.281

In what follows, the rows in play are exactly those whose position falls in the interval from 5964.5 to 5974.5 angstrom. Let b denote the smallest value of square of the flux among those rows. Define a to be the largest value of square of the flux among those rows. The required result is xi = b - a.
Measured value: -4.6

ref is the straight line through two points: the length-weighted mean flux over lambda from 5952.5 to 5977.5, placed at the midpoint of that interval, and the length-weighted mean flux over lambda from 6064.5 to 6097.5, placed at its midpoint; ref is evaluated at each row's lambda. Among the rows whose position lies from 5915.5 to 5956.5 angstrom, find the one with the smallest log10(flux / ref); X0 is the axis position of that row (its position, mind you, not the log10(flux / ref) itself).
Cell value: 5938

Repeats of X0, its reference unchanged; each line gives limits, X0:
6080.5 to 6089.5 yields 6083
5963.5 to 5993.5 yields 5986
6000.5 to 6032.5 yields 6025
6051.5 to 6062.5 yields 6059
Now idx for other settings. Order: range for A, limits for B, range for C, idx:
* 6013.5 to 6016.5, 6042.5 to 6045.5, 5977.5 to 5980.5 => -3.06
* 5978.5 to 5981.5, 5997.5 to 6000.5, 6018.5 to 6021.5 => -3.13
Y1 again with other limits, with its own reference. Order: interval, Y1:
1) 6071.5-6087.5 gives -0.2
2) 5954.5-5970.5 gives -0.3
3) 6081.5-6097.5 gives -0.2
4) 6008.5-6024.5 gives 0.0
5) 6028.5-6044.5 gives 0.2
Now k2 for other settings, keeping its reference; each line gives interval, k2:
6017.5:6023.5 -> 6020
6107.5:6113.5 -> 6109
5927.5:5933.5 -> 5928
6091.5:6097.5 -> 6097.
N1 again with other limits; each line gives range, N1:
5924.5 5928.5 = 1.165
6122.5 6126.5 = 1.173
